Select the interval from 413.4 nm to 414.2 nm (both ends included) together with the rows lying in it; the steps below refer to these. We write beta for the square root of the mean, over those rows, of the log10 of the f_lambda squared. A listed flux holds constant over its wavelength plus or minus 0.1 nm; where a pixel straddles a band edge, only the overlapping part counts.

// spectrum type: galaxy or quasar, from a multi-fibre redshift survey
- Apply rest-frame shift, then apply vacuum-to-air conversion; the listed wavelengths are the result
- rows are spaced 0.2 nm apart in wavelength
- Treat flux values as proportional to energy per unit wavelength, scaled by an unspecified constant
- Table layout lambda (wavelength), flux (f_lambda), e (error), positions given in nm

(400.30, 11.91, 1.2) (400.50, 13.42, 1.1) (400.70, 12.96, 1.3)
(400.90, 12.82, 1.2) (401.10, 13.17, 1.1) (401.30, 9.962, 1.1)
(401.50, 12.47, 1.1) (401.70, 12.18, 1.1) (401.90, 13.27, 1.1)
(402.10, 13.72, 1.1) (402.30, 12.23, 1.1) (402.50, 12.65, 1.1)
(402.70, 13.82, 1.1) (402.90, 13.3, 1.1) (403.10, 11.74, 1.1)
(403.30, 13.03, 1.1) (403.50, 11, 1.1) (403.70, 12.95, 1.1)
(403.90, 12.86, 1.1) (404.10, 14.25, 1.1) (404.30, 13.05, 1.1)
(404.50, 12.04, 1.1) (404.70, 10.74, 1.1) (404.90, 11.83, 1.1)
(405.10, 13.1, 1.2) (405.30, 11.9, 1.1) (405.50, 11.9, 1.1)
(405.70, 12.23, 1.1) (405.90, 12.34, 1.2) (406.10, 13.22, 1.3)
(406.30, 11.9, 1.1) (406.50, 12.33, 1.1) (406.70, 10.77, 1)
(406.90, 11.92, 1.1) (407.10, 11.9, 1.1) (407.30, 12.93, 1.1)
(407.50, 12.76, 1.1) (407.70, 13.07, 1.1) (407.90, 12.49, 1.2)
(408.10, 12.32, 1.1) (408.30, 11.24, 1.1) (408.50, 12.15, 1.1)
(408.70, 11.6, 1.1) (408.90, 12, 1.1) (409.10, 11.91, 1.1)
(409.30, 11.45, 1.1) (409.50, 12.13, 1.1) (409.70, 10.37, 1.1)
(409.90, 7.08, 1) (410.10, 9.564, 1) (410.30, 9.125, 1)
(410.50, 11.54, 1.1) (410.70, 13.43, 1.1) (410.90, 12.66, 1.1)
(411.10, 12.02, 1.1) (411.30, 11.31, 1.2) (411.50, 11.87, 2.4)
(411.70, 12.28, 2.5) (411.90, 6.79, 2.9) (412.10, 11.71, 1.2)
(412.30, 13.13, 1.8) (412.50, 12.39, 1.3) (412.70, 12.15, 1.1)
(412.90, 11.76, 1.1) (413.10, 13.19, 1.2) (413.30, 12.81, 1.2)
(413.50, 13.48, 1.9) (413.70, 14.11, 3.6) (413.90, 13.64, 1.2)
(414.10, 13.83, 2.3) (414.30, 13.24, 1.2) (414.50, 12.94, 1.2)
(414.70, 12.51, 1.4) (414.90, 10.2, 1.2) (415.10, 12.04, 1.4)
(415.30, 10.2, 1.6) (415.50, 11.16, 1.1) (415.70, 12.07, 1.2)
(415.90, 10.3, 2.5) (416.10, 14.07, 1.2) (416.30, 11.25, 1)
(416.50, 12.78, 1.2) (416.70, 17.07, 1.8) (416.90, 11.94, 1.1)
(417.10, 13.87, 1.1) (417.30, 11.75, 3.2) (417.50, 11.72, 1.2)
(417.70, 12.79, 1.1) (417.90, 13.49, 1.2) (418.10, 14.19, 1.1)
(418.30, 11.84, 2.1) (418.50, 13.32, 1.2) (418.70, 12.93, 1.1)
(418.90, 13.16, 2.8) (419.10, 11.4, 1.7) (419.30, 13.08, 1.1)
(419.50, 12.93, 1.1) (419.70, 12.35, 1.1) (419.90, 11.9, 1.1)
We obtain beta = 1.14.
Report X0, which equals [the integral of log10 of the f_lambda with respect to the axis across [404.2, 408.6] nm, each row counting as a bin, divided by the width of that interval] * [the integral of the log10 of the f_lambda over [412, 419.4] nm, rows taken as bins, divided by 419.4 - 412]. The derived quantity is 1.19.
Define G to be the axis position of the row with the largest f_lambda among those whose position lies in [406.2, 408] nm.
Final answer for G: 407.70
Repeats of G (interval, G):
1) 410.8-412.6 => 412.30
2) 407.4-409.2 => 407.70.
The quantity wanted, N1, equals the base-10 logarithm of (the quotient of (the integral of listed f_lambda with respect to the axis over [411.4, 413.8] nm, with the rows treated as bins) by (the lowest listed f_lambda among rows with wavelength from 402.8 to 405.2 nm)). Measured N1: 0.433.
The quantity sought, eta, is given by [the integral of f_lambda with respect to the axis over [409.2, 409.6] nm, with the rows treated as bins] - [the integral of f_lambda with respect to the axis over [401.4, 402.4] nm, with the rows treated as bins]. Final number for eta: -8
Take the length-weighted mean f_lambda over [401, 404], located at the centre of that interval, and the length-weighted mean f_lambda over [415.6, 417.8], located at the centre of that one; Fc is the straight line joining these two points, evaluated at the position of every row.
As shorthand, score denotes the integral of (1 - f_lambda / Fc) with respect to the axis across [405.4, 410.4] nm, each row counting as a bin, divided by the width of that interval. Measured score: 0.08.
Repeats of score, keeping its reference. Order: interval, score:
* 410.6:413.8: 0.04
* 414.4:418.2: 0.02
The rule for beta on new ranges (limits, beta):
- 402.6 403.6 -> 1.10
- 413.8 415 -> 1.10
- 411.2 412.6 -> 1.05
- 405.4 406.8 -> 1.08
